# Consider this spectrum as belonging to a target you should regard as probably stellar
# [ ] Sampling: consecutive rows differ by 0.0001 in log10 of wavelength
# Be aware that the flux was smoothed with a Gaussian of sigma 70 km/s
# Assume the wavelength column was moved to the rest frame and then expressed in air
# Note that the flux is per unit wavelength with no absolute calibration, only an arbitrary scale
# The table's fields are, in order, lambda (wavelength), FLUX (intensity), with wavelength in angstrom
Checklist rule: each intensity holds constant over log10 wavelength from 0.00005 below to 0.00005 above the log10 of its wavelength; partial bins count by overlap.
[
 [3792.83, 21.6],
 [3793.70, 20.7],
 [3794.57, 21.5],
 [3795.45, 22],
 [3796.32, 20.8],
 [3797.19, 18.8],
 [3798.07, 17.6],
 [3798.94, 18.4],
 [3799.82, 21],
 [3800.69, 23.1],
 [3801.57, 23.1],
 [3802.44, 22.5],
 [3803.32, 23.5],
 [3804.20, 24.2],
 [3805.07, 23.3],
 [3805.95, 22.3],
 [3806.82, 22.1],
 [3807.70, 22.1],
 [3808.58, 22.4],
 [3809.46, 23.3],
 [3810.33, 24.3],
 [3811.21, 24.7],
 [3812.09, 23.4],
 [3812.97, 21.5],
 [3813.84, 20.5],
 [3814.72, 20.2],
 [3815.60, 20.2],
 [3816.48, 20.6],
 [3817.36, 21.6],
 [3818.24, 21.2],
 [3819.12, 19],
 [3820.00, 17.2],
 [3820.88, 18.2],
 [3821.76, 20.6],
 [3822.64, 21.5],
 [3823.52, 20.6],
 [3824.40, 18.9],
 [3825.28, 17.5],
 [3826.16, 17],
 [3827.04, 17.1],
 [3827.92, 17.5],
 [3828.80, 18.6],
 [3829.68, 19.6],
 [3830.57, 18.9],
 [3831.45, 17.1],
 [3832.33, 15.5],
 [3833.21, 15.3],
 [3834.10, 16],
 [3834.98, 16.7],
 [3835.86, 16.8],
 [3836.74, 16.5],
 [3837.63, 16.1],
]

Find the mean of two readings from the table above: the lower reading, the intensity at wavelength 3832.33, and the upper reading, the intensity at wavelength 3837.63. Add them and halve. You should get 15.8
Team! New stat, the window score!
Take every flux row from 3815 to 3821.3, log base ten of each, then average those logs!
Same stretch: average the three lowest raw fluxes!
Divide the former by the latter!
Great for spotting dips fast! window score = 0.071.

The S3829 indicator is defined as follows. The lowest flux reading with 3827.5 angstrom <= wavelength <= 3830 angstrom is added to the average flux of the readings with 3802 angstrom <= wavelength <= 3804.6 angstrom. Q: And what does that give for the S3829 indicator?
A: 40.9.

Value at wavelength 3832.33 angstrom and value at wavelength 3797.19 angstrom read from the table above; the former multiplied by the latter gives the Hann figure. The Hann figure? 291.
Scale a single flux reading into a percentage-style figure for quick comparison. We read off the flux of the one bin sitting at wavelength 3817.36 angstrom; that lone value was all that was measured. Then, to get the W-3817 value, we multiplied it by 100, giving 2160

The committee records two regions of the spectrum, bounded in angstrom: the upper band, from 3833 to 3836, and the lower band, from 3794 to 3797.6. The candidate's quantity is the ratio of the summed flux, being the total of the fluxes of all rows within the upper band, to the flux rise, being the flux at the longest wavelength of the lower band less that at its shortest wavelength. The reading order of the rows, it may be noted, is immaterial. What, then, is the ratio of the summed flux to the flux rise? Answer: -24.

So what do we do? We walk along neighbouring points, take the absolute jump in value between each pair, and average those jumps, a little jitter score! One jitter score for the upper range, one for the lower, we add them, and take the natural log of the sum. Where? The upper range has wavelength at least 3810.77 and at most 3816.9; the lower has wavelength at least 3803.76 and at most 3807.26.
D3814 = 0.4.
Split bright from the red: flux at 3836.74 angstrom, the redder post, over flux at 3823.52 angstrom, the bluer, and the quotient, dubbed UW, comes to 0.80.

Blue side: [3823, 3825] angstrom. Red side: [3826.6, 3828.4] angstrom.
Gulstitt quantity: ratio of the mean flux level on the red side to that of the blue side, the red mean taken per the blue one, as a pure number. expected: 0.88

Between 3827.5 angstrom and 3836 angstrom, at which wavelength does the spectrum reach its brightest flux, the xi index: 3829.68 angstrom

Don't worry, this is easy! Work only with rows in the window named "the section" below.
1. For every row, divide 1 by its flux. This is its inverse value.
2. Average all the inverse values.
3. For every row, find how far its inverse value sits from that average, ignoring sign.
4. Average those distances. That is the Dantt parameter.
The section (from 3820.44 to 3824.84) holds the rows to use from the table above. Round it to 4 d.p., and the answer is 0.0029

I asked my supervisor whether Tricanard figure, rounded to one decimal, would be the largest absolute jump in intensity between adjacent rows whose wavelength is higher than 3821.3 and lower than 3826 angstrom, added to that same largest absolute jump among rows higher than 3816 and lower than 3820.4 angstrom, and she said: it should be 3.9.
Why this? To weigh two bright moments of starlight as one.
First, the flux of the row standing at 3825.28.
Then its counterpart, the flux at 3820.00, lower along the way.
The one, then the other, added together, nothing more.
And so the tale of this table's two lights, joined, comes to 35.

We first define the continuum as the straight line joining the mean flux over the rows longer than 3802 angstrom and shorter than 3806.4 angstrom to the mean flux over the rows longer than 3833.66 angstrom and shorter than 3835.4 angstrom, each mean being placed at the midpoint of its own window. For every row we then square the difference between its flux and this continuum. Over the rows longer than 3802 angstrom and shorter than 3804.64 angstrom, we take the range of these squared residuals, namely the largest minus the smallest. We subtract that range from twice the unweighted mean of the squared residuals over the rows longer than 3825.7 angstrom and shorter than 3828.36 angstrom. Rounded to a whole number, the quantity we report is 1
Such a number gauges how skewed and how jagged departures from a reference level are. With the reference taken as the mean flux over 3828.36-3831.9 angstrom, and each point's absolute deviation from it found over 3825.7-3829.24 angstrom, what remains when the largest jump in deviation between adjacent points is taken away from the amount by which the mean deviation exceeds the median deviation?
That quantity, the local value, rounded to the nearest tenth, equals -1.2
